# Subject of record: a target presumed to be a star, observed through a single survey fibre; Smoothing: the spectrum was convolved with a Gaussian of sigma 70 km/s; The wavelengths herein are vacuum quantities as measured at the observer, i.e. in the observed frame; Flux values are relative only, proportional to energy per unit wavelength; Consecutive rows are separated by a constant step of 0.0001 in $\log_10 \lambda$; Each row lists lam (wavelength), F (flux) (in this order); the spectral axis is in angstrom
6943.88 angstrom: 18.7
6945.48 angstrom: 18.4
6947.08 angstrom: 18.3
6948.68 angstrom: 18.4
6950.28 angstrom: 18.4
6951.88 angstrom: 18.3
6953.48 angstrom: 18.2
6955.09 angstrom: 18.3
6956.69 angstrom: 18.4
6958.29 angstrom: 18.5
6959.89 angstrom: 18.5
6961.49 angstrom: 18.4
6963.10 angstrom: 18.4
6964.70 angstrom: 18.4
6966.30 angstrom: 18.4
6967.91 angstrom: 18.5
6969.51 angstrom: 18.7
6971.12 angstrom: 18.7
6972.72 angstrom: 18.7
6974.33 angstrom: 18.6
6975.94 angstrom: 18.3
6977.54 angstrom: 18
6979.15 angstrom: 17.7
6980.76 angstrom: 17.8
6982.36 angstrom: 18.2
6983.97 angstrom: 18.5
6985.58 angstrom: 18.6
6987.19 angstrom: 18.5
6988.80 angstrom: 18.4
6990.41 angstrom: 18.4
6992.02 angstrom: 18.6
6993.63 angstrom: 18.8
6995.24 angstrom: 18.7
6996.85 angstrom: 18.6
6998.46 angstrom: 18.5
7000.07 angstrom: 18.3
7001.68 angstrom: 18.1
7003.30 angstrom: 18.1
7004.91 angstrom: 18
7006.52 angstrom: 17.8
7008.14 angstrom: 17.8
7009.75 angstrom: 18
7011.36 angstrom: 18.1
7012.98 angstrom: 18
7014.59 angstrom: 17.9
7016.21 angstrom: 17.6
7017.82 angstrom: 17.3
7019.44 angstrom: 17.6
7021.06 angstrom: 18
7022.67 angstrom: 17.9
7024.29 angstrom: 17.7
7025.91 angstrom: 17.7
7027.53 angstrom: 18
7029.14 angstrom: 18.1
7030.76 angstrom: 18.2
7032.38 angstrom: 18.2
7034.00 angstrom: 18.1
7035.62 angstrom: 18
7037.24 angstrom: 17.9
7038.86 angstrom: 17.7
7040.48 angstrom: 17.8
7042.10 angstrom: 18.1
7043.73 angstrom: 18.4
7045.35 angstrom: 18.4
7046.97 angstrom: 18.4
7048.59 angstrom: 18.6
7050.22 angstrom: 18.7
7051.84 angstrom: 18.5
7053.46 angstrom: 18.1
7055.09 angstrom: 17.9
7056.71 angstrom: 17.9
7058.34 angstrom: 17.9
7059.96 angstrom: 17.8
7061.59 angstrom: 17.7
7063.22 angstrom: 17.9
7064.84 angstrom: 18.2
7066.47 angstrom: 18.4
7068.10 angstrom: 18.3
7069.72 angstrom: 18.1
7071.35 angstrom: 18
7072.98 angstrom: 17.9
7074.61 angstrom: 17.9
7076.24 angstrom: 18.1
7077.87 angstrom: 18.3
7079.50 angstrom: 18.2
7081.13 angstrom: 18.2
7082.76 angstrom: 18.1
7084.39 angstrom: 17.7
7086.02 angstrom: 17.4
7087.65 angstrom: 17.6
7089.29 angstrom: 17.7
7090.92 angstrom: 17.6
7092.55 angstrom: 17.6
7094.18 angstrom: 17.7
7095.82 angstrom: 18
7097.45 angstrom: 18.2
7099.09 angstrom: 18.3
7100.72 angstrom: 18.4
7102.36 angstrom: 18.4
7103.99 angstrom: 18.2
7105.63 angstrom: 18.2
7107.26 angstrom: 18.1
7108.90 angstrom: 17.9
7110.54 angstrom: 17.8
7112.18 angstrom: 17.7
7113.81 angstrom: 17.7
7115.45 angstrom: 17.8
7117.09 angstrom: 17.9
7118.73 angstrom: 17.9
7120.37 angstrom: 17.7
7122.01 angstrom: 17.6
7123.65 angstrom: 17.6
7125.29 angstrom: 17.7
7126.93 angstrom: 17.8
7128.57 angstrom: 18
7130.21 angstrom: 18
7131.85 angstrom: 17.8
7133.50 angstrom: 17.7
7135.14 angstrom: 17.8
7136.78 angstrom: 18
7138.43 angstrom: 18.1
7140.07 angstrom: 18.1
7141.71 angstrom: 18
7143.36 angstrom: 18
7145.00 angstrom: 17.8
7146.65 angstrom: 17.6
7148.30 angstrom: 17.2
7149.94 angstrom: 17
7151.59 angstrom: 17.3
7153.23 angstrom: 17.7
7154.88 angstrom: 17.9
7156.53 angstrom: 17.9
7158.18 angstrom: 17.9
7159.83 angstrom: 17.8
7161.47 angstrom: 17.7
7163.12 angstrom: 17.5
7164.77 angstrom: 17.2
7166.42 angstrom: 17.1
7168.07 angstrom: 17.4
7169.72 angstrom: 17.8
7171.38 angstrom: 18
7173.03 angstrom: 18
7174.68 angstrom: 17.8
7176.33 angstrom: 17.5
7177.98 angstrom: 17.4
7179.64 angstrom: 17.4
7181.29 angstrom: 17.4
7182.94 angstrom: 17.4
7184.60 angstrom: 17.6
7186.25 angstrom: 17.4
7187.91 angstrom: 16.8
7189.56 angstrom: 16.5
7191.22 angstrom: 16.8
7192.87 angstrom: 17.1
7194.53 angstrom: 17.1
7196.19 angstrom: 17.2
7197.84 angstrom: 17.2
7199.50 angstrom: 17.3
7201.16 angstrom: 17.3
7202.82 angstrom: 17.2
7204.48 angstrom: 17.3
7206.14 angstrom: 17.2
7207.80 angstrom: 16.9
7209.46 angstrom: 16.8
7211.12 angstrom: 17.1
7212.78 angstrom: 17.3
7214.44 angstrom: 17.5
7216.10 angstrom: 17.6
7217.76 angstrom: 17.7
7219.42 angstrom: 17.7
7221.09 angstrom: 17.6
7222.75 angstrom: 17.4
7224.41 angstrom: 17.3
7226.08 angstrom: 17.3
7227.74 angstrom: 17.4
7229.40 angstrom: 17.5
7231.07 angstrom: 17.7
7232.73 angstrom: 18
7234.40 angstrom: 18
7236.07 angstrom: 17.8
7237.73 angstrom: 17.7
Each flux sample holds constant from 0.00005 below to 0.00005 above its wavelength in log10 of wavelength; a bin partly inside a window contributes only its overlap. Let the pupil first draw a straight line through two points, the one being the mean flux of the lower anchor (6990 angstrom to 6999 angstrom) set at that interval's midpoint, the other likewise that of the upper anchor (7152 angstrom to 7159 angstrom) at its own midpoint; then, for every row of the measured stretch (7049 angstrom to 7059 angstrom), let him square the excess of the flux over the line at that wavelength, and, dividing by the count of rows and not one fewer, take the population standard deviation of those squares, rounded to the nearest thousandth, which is 0.058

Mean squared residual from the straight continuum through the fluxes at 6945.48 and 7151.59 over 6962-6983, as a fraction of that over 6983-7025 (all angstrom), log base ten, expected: -0.06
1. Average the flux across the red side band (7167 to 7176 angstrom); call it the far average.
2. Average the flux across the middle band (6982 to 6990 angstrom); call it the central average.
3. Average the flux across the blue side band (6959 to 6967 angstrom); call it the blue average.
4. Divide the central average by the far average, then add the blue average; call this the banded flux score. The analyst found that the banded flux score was 19.5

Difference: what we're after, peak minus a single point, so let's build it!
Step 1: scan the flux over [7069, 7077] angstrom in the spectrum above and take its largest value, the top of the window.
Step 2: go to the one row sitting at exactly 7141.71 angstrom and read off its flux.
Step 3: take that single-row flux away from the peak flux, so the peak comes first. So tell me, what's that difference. 0.10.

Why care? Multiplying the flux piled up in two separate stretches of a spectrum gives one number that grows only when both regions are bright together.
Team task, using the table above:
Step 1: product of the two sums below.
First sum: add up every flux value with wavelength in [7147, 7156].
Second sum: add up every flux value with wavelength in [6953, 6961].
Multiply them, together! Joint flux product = 8004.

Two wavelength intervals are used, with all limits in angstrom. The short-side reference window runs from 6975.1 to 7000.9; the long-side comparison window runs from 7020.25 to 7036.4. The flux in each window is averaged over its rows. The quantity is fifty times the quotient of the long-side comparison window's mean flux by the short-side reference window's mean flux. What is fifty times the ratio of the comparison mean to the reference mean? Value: 49.0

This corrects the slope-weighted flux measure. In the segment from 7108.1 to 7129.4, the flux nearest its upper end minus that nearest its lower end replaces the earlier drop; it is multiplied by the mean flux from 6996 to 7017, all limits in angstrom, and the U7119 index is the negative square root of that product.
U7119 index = -1.3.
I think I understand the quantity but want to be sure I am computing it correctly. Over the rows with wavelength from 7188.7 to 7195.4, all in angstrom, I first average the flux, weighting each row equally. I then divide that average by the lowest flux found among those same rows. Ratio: 1.023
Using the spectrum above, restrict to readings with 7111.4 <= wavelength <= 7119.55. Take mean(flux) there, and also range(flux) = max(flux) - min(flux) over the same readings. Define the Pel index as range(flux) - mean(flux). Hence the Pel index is -17.6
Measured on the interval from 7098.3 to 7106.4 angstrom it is -18.1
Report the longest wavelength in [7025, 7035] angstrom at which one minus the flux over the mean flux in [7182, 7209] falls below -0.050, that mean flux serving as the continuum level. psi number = 7034.00 angstrom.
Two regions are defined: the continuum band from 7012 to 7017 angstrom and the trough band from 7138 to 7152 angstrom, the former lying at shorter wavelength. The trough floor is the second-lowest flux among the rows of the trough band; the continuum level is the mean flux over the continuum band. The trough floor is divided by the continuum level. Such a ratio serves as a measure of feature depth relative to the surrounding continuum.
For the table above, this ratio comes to 0.96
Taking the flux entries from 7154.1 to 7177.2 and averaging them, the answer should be 17.68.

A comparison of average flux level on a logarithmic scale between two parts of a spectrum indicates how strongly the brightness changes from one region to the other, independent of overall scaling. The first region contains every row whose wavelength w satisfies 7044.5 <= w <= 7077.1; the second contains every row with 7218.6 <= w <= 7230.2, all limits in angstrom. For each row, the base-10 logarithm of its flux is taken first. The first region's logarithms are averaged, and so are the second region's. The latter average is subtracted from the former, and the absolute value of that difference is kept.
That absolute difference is 0.017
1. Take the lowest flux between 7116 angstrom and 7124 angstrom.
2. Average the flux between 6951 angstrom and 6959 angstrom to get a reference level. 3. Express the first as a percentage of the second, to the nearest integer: 96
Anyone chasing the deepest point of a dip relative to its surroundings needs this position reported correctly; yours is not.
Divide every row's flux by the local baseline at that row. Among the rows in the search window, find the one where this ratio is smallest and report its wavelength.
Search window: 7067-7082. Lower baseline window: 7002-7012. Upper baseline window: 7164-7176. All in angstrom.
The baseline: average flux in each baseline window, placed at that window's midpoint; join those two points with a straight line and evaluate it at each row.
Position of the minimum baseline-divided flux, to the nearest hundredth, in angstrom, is 7072.98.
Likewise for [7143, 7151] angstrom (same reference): 7149.94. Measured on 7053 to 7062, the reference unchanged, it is 7061.59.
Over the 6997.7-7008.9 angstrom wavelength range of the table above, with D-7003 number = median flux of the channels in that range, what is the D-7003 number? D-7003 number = 18.1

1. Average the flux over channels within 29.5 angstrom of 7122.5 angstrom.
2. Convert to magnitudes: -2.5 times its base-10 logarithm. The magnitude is -3.130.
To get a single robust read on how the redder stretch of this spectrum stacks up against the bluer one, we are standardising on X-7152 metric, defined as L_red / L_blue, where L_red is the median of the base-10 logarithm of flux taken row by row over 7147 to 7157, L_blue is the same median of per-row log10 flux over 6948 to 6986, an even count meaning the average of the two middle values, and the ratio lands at 0.983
